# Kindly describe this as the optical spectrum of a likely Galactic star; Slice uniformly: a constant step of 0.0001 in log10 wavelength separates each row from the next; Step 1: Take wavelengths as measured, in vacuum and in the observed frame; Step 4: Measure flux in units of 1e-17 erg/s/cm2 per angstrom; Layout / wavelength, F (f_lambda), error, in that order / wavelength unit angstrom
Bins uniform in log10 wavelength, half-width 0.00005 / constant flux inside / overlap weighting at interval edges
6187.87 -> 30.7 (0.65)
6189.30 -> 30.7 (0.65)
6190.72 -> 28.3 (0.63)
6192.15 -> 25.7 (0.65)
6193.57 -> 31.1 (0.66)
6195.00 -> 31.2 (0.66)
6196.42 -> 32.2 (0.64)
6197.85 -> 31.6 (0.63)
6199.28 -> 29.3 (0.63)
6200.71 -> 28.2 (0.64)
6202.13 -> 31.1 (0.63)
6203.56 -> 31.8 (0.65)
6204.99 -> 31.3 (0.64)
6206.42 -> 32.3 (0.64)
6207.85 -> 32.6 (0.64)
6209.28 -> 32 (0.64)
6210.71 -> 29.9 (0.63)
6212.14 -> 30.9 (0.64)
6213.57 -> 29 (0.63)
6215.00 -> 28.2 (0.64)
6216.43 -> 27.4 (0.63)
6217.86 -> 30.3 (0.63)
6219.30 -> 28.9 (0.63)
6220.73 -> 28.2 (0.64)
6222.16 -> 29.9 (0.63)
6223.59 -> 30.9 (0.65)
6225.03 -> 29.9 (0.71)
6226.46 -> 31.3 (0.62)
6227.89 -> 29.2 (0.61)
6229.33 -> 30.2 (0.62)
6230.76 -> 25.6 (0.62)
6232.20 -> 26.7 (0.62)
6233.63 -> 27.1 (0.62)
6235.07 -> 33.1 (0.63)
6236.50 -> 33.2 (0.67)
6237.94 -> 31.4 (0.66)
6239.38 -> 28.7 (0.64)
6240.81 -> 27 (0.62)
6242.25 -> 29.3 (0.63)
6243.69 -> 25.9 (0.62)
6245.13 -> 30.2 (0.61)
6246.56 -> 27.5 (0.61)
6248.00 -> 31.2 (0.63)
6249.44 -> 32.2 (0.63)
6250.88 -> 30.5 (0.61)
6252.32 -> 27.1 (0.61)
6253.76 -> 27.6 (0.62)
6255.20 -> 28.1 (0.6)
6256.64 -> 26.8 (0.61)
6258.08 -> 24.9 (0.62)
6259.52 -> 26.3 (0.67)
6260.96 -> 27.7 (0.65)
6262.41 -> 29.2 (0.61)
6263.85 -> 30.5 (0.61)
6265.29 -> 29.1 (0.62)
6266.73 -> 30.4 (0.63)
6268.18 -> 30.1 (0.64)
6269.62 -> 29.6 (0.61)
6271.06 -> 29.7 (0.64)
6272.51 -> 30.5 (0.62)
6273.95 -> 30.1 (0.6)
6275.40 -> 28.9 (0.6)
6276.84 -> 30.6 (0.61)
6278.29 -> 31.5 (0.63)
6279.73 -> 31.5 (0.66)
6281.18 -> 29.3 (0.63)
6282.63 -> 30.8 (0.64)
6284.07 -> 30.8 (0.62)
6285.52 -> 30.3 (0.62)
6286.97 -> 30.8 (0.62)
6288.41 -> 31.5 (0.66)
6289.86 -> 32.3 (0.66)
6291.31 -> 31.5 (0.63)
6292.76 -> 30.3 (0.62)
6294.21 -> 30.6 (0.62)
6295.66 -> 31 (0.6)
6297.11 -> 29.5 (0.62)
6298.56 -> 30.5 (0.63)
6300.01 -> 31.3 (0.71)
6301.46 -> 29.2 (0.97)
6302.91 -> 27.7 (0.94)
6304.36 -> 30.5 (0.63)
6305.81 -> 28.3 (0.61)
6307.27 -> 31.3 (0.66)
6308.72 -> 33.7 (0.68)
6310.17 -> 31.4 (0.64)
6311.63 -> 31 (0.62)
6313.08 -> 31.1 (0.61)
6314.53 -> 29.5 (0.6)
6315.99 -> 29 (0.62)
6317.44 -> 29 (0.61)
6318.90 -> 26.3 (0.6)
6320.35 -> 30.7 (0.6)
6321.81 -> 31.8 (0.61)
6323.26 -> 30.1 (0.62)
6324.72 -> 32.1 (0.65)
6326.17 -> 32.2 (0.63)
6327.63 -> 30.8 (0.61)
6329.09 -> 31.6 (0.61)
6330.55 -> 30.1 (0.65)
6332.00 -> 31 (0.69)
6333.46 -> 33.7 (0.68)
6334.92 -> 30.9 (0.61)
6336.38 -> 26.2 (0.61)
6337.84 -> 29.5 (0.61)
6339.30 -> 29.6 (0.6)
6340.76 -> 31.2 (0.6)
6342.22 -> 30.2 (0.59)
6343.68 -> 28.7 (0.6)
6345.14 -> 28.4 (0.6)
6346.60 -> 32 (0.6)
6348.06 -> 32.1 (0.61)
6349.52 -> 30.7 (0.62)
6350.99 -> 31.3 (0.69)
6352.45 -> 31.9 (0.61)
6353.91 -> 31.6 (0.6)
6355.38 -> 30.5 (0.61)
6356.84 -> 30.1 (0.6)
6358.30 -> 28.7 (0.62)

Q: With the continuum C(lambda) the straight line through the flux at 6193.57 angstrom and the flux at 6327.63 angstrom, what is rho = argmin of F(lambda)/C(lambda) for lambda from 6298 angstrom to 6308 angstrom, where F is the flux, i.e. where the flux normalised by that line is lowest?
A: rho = 6302.91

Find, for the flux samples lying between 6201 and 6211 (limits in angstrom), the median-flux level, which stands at 31.80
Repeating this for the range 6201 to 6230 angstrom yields 30.25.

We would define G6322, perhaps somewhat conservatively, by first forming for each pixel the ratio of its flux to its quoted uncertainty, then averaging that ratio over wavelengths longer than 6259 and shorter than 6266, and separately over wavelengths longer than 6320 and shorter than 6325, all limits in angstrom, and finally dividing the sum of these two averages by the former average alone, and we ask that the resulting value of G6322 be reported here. 2.11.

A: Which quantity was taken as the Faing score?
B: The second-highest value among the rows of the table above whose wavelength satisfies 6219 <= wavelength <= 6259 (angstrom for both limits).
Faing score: 33.1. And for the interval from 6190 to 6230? 32.3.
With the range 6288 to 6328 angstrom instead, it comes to 32.3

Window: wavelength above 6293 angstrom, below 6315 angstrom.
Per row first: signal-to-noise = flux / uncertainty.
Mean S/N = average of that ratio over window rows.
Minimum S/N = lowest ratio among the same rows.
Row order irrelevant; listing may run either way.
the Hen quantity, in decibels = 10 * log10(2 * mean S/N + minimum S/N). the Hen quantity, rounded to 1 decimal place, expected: 20.9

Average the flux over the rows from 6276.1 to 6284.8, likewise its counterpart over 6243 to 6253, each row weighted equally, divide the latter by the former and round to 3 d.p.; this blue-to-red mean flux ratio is 0.951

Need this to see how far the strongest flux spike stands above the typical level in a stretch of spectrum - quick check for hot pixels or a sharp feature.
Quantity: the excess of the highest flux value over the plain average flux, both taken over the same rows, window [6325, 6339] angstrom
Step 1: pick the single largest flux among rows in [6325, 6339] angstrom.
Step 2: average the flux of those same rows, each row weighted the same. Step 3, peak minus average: 3.0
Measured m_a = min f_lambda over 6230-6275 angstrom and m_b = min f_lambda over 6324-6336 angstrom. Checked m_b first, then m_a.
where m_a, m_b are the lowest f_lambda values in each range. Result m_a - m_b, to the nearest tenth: -5.2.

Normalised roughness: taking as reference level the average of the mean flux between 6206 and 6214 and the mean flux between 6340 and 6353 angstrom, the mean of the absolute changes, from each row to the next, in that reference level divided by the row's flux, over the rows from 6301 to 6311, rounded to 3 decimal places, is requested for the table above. 0.080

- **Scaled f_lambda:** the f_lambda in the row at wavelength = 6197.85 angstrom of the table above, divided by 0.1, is 316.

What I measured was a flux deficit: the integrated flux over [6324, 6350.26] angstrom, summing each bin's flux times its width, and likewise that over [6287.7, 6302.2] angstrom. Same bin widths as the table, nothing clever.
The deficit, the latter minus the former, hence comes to -358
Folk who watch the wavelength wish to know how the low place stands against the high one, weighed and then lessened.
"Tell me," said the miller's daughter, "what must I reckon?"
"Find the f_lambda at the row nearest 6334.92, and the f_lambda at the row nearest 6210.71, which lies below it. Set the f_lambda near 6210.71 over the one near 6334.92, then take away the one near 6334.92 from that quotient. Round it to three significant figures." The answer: -29.9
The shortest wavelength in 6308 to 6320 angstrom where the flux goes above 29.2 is 6308.72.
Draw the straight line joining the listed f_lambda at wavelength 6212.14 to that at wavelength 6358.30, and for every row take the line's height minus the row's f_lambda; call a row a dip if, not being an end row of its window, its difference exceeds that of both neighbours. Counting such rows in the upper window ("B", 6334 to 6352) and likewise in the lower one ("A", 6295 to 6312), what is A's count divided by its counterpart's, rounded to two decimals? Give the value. 1.00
